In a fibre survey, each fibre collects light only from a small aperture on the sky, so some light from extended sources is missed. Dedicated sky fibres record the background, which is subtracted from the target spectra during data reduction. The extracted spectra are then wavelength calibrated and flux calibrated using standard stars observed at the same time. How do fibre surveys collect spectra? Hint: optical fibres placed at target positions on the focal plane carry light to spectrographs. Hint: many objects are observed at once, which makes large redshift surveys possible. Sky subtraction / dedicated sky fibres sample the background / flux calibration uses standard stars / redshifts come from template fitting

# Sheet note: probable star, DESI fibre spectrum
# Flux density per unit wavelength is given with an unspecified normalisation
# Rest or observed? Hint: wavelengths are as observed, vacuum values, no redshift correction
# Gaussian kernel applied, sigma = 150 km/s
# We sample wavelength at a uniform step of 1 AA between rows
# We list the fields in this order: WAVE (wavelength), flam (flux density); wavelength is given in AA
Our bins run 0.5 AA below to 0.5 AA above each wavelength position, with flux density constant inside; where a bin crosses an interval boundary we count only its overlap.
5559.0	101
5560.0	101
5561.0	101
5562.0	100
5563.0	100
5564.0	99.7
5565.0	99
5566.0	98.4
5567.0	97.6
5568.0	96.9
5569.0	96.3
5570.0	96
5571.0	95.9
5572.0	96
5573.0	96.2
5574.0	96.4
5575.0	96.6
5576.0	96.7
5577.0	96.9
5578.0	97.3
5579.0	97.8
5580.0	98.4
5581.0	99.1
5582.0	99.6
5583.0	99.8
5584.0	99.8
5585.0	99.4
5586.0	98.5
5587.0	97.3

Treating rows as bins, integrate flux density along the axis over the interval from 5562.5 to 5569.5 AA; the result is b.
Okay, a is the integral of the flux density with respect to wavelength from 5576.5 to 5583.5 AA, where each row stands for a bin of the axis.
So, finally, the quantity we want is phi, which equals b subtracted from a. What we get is 1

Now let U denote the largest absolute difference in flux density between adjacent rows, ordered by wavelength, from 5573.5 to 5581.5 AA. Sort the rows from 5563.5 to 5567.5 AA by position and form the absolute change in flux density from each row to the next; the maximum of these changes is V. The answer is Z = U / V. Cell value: 0.9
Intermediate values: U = 0.70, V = 0.80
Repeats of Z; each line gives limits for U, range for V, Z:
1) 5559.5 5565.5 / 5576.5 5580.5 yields 1.7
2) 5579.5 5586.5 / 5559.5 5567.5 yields 0.9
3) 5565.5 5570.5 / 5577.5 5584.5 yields 1.1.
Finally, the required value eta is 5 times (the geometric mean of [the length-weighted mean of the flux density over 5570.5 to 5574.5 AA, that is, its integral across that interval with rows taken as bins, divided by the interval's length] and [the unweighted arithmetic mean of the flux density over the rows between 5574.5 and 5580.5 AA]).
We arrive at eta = 484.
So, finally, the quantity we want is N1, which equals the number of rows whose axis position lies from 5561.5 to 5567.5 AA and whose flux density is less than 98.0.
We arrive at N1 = 1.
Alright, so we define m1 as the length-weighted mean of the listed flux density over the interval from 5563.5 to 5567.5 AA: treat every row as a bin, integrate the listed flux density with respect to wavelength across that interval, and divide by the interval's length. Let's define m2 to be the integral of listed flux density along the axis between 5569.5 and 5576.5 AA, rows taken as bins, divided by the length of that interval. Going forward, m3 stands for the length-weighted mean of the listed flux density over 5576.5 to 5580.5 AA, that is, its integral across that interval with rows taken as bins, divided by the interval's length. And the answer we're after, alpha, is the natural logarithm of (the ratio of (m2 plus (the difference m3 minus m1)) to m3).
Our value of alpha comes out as -0.025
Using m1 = 98.7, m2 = 96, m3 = 98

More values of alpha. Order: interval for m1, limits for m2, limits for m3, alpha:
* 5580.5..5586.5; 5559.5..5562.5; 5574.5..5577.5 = 0.013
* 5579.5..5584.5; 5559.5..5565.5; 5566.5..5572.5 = 0.008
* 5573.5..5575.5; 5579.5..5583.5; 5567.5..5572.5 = 0.028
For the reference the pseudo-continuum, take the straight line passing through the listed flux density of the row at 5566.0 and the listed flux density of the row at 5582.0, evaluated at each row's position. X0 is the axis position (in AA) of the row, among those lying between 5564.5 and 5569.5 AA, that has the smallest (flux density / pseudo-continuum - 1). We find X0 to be 5569.0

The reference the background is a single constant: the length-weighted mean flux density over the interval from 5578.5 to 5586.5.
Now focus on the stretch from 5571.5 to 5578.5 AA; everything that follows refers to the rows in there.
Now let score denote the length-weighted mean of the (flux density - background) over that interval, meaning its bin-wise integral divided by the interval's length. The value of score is -2.5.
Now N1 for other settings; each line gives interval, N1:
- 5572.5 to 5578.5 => 6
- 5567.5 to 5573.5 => 6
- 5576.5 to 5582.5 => 3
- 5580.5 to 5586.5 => 0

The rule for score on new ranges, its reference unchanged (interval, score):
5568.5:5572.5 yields -3.0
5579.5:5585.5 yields 0.3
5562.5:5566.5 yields 0.2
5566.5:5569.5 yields -2.1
